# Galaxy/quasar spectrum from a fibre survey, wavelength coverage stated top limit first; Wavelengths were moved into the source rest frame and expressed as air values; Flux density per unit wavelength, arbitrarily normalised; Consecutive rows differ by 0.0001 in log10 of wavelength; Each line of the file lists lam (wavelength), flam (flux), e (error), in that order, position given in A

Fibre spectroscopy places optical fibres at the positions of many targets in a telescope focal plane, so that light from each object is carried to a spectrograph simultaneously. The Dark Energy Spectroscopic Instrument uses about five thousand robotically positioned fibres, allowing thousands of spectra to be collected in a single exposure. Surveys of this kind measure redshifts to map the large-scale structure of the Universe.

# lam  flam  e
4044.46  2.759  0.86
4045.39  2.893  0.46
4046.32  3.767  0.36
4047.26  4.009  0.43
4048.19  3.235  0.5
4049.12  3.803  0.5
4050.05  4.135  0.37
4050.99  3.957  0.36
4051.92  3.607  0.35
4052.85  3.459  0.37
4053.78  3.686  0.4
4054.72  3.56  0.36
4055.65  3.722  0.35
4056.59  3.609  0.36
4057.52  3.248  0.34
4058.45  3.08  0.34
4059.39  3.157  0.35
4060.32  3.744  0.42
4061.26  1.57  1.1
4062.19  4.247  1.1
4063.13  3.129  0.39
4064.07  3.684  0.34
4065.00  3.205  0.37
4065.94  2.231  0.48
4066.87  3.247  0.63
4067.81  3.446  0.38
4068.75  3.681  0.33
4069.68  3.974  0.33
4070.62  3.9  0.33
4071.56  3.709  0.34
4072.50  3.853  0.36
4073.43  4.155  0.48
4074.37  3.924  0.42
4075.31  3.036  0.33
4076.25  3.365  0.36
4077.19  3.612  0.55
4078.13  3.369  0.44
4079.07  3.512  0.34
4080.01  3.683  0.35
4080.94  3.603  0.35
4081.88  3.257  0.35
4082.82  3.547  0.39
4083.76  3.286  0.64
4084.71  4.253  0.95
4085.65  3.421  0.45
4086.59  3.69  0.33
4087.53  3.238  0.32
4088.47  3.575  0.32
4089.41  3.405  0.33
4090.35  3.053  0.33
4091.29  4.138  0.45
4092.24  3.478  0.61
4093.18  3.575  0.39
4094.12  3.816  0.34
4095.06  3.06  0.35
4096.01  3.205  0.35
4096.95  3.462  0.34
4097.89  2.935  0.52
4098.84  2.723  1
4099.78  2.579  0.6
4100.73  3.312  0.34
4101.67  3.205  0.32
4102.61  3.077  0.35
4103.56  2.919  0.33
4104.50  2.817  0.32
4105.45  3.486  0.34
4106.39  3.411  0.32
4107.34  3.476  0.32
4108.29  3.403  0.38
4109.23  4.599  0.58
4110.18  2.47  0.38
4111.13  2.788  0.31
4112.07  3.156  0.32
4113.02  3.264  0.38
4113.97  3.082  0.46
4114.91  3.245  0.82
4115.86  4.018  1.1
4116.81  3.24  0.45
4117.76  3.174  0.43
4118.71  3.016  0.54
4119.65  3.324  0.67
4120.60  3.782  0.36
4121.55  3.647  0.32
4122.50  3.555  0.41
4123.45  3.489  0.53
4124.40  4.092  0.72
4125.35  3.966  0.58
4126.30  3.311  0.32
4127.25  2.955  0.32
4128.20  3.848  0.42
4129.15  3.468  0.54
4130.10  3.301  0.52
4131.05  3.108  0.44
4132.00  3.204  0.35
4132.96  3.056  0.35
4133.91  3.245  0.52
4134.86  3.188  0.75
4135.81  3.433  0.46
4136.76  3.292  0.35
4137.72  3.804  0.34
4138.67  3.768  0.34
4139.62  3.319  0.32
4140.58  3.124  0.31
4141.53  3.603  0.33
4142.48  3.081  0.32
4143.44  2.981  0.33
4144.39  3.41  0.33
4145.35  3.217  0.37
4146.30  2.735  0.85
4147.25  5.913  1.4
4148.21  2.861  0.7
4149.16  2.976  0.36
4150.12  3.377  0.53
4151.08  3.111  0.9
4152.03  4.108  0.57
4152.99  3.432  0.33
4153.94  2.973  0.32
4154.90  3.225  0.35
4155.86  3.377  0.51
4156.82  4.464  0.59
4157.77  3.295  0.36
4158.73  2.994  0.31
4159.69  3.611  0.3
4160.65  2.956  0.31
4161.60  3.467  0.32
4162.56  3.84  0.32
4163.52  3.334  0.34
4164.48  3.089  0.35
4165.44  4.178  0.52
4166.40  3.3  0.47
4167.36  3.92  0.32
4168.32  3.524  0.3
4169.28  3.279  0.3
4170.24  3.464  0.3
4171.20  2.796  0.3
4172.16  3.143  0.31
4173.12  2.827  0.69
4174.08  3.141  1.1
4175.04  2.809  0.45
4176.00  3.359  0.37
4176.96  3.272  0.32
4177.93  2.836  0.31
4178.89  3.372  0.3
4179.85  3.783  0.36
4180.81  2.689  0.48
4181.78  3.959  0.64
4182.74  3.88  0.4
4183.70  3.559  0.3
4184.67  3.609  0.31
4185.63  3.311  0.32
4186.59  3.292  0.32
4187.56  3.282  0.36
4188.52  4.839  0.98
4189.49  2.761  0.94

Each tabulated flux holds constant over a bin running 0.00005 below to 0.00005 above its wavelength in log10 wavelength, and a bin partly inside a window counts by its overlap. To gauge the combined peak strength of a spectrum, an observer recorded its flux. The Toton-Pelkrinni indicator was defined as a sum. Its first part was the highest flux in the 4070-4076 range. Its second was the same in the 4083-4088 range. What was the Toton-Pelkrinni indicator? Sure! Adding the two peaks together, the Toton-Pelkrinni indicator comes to 8.4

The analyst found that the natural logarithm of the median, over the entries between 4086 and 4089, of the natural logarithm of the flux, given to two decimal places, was 0.24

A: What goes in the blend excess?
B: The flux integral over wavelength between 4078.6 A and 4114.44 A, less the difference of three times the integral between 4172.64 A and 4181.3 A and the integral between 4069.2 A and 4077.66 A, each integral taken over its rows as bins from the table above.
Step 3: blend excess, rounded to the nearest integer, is 70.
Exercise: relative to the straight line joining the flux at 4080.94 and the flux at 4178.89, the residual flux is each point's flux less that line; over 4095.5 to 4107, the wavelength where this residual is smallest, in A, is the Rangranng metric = 4099.78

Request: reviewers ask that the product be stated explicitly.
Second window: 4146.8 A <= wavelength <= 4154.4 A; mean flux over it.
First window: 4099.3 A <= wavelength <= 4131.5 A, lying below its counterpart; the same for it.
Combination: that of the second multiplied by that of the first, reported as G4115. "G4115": 12.0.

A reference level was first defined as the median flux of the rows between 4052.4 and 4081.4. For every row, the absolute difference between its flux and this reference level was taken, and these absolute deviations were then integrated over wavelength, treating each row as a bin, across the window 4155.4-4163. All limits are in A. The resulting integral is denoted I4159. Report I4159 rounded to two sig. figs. 2.9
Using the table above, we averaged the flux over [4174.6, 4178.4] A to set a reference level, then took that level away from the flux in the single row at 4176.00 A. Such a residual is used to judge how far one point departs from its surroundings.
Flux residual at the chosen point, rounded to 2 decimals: 0.29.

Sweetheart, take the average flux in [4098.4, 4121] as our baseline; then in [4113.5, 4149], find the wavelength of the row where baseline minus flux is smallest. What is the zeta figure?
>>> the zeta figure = 4147.25 A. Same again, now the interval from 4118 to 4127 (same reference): 4124.40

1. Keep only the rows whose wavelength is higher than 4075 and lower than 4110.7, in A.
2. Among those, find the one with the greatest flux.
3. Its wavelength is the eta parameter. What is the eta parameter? 4109.23 A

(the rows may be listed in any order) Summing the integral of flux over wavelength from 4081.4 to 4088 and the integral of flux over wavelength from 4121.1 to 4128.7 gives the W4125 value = 51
